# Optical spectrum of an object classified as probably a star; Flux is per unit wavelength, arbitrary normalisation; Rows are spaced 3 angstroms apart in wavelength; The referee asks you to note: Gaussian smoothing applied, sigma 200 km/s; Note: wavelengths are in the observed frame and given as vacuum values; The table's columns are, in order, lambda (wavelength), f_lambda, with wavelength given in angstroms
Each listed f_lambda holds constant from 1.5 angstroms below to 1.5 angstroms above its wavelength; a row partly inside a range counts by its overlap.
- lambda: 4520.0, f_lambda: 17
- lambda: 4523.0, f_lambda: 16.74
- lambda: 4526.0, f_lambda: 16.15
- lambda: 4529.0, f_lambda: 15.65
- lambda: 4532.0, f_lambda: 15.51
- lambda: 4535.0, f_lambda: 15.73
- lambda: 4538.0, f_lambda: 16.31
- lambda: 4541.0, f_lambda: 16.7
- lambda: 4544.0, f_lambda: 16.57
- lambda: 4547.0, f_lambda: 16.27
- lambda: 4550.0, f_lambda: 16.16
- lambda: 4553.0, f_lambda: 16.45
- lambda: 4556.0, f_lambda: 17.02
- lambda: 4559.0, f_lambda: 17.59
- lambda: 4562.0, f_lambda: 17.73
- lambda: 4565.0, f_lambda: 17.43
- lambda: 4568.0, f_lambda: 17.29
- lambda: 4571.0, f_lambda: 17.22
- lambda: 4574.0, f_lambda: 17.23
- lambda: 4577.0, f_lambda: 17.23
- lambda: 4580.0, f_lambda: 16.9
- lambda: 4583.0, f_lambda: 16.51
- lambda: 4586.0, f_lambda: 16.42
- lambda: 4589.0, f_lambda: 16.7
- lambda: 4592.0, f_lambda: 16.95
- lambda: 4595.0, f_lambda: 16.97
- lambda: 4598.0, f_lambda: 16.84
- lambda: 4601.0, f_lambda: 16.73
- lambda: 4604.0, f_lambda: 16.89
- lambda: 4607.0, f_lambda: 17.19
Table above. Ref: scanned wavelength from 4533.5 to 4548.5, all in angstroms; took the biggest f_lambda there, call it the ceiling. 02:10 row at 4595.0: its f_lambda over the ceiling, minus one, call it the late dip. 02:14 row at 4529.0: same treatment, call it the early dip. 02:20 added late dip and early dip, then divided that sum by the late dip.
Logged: -2.9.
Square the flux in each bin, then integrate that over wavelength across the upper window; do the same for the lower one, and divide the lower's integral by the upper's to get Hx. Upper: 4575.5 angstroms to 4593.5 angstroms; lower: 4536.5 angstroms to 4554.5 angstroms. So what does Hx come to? 0.96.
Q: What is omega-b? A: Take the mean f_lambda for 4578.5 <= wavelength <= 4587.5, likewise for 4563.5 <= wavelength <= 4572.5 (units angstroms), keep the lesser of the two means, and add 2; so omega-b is 18.6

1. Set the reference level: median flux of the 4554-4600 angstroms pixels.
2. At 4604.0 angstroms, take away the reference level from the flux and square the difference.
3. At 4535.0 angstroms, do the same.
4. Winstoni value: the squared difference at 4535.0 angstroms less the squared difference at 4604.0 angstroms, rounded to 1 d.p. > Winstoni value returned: 1.6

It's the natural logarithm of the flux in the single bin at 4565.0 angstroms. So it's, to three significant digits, 2.86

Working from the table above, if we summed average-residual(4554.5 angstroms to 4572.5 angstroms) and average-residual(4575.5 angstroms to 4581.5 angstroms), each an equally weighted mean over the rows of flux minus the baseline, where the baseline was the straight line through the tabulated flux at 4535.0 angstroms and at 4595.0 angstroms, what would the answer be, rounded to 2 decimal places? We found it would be 1.50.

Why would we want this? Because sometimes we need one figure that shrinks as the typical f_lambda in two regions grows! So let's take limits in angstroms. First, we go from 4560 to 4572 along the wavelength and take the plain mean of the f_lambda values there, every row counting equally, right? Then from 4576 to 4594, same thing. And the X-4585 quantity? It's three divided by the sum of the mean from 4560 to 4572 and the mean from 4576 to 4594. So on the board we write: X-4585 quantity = 0.0877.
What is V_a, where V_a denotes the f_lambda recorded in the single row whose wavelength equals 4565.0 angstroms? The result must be 17.43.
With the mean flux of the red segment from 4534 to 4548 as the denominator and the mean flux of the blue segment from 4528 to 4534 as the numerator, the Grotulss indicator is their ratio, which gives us 0.95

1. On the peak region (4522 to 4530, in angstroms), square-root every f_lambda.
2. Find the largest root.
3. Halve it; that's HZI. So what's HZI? 2.05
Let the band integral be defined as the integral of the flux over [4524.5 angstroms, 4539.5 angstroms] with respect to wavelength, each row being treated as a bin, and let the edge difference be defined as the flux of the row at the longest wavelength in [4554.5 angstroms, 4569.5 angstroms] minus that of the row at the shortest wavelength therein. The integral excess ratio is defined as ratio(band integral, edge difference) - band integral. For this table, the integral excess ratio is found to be 644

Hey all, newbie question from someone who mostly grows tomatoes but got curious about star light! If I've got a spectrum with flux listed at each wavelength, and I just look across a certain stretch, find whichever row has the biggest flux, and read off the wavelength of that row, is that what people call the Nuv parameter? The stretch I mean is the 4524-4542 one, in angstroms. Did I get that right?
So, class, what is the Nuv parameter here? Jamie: 4541.0 angstroms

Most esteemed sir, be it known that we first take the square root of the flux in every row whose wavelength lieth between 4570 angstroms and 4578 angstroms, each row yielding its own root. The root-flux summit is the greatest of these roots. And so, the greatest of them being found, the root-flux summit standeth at 4.15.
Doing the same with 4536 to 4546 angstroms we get 4.09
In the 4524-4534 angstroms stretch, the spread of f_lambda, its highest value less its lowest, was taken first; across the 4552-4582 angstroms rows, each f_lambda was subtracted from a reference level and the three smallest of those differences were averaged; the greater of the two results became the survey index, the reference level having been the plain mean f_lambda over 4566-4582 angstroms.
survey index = 0.64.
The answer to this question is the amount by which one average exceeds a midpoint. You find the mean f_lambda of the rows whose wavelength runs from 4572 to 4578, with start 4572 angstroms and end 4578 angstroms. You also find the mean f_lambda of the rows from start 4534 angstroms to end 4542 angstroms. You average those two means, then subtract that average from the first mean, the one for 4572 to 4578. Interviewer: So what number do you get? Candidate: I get 0.5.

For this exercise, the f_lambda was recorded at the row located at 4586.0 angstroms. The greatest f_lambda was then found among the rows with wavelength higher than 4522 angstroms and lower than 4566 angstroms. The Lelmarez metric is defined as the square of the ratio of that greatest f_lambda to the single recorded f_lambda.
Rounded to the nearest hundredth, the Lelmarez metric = 1.17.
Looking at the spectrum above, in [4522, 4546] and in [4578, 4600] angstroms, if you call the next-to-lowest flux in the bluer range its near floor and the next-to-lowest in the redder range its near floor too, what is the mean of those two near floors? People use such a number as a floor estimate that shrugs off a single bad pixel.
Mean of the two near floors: 16.1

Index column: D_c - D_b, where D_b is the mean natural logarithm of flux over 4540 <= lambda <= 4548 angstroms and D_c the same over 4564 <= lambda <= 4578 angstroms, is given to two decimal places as 0.05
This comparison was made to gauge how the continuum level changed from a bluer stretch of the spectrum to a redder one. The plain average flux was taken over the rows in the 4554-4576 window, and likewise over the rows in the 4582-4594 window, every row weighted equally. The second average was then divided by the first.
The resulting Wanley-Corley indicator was 0.96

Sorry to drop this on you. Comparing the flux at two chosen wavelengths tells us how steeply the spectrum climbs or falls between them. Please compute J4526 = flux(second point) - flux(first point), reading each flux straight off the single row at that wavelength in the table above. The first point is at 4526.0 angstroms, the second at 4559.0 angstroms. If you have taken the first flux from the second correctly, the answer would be 1.4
